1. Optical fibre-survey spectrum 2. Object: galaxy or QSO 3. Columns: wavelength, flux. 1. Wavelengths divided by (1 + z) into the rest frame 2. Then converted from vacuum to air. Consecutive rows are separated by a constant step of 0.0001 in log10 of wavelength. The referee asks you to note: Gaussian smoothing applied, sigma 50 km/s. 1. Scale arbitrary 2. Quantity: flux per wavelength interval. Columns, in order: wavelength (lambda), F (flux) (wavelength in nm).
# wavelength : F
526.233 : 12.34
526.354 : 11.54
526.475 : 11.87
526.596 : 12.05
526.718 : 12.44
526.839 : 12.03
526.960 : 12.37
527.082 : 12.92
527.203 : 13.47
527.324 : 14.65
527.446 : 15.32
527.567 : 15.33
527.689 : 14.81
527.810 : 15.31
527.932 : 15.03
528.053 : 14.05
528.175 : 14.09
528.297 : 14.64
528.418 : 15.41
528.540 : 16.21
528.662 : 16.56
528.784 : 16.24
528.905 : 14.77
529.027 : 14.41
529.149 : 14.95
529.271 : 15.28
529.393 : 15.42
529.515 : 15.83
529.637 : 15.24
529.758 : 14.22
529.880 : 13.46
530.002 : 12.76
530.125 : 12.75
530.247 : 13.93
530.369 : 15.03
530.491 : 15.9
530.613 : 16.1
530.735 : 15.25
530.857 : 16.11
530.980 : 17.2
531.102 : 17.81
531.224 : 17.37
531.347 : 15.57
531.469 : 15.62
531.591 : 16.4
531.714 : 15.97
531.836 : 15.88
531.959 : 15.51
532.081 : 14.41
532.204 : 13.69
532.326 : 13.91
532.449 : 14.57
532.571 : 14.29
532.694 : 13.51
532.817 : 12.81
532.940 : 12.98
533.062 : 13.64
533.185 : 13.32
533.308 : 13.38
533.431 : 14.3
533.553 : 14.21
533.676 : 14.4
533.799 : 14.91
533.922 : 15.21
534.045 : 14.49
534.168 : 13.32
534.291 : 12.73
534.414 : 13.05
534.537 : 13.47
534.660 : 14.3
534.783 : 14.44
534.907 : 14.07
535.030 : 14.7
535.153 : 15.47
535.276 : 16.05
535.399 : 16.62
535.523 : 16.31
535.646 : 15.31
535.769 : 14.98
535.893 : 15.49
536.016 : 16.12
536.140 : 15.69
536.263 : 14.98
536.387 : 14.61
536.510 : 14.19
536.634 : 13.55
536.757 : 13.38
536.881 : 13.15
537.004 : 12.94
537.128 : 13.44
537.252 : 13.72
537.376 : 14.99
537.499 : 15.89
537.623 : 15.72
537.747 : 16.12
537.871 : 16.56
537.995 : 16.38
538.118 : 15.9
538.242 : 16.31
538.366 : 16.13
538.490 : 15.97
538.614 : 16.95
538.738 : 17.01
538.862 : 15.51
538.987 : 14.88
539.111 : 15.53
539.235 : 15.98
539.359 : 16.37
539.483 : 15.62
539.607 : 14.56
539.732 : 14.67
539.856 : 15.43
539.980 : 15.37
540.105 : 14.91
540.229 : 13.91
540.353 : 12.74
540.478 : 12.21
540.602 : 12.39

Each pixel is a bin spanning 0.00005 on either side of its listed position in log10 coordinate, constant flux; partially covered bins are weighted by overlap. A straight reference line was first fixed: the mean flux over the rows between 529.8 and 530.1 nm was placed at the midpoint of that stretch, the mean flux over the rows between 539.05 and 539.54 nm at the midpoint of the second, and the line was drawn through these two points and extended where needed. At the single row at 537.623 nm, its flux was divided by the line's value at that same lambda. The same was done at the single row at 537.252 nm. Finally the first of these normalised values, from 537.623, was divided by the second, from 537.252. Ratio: 1.14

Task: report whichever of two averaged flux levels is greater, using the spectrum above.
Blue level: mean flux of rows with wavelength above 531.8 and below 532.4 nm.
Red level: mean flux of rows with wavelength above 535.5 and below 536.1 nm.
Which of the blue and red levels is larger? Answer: 15.6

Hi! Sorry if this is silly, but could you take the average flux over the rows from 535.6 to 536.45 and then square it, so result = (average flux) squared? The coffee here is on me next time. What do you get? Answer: 234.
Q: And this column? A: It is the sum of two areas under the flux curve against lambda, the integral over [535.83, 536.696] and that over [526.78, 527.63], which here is 24.6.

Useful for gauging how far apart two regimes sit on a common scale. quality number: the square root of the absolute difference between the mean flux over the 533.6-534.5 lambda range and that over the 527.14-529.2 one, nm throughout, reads 1.0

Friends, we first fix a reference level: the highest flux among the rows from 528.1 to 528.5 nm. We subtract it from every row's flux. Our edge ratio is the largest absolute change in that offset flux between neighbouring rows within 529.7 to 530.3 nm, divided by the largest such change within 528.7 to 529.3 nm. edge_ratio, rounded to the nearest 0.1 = 0.8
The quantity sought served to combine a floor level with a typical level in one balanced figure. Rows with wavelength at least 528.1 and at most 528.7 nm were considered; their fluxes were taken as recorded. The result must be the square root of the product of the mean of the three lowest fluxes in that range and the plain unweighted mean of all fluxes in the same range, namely 15.0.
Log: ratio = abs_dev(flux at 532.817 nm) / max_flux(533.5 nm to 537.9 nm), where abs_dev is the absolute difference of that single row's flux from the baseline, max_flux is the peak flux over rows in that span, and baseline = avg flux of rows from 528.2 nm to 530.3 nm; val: 0.12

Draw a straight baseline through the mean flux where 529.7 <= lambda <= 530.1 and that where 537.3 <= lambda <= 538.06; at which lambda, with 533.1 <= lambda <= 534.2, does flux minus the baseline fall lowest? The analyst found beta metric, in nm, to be 534.168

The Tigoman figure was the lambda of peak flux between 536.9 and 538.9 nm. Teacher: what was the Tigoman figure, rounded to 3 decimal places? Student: 538.738 nm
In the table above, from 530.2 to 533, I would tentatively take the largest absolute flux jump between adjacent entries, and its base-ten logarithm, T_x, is 0.26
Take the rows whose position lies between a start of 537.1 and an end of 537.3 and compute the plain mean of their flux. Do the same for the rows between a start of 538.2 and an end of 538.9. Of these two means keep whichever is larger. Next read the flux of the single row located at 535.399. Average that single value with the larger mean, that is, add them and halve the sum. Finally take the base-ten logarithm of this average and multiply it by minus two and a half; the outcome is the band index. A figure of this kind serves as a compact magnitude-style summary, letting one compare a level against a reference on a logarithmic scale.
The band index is -3.04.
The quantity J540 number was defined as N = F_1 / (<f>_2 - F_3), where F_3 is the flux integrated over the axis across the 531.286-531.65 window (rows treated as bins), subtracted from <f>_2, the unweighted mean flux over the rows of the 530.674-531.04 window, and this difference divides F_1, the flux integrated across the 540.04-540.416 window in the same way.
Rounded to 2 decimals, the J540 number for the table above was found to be 0.50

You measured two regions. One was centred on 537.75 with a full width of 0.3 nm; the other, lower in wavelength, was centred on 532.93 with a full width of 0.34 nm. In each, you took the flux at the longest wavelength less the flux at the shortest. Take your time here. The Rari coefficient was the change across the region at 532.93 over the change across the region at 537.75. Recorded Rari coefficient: 1.0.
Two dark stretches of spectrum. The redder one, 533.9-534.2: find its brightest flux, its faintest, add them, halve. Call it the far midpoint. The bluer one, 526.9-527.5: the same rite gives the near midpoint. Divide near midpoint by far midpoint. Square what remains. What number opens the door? 0.94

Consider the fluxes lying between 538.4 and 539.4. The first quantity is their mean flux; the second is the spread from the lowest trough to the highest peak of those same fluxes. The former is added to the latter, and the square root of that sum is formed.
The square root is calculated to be 4.26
